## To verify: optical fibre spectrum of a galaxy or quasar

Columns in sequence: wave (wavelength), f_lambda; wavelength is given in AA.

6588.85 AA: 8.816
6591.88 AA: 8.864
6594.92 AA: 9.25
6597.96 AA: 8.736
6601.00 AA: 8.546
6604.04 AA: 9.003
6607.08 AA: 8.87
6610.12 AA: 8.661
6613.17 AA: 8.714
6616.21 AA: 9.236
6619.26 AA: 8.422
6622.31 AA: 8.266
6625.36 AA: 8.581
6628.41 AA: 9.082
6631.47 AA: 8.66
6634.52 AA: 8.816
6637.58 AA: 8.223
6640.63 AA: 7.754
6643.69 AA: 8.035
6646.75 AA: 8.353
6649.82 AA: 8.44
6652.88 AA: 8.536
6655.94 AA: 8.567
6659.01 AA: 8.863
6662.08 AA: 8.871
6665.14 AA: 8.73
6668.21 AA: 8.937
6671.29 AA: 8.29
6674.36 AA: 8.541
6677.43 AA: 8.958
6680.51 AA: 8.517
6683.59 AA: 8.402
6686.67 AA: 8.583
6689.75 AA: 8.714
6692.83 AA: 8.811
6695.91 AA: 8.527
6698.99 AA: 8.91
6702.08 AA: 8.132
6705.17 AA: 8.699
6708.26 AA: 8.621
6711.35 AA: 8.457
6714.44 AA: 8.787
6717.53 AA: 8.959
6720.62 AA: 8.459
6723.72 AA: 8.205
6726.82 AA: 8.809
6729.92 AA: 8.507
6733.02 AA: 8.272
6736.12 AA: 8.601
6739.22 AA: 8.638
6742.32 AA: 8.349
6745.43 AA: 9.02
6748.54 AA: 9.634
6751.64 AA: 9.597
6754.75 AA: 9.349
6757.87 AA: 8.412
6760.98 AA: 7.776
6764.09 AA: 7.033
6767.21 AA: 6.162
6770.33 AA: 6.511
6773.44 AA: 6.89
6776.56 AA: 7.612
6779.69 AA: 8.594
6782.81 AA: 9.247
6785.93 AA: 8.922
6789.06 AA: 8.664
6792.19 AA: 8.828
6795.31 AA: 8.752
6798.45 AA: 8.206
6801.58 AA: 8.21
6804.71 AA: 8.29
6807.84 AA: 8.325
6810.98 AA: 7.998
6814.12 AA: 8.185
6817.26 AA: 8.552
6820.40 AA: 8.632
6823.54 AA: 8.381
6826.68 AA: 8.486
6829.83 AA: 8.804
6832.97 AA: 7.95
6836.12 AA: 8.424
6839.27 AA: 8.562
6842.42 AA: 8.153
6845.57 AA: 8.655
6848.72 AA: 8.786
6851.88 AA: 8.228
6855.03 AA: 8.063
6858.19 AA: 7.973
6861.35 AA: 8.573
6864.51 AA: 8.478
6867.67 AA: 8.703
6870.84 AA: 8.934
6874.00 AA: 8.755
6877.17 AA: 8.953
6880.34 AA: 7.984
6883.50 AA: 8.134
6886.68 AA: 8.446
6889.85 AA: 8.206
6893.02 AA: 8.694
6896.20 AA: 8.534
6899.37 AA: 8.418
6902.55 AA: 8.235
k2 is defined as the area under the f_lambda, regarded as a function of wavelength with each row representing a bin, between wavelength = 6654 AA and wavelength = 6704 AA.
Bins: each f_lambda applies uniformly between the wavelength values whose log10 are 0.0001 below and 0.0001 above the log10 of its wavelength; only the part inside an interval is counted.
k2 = 432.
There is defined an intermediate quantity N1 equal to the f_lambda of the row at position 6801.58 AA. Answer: 8.21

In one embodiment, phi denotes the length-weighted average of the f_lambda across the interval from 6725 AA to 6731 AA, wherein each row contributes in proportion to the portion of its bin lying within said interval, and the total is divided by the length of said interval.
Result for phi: 8.6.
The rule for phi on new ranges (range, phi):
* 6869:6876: 8.8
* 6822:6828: 8.4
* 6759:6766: 7.4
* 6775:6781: 8.1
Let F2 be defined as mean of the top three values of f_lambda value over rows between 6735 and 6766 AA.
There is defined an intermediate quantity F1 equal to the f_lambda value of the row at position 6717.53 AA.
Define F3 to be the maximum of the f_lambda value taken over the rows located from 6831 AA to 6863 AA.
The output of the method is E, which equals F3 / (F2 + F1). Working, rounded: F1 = 8.959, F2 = 9.53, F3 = 8.786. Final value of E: 0.475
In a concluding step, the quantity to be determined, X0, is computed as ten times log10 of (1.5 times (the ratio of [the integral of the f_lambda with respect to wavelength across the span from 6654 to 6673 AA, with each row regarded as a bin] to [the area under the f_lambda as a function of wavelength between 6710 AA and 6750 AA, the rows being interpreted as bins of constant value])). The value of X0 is -1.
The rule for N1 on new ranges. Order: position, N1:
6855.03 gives 8.063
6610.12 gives 8.661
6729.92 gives 8.507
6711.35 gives 8.457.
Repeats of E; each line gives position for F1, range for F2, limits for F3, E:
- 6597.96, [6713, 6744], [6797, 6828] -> 0.491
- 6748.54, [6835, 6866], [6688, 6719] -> 0.489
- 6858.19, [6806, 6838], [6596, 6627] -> 0.555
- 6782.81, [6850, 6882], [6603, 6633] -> 0.509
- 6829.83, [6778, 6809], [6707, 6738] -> 0.503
